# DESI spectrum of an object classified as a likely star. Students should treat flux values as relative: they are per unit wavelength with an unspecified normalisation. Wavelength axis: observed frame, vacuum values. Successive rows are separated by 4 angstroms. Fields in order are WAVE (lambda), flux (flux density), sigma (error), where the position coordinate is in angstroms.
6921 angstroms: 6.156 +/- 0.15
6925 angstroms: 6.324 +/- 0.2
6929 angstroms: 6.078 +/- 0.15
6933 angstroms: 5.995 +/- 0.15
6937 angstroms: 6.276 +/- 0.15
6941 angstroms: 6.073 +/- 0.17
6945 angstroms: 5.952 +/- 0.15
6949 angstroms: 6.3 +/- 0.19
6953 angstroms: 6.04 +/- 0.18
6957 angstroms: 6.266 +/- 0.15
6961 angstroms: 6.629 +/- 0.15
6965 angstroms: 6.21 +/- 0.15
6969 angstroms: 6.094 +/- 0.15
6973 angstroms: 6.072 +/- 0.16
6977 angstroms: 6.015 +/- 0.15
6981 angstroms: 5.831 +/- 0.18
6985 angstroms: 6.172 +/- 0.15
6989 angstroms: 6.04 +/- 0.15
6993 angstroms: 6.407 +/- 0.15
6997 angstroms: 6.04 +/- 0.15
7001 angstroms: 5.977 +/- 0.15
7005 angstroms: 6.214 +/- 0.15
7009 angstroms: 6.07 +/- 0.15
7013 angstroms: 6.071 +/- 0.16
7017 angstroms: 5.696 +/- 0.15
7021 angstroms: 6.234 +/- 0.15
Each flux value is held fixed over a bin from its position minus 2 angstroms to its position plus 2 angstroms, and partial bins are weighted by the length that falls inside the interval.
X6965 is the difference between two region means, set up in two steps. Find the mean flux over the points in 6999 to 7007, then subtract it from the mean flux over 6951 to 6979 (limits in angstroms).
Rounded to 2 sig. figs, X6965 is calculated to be 0.094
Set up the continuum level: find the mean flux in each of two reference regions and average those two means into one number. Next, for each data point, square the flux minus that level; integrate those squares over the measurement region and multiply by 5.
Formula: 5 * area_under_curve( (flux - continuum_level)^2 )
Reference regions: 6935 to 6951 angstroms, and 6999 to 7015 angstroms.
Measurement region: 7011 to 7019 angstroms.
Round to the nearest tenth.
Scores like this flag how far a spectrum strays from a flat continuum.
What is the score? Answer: 3.6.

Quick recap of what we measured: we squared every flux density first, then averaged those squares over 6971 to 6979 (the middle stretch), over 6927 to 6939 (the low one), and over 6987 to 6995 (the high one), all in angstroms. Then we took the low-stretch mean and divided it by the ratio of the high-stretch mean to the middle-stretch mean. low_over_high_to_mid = 35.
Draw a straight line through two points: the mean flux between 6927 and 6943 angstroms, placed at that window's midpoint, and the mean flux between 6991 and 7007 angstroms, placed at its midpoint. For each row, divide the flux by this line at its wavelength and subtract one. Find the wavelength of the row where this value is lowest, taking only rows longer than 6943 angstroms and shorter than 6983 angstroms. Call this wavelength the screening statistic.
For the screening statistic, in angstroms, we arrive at 6981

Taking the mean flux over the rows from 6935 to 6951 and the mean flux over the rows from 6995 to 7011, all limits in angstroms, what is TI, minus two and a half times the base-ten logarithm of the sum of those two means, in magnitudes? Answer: -2.718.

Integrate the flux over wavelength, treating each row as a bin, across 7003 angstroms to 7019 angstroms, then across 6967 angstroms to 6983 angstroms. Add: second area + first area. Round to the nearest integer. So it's 192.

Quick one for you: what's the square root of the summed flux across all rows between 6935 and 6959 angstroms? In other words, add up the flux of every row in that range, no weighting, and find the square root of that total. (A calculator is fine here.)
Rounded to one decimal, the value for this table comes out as 6.1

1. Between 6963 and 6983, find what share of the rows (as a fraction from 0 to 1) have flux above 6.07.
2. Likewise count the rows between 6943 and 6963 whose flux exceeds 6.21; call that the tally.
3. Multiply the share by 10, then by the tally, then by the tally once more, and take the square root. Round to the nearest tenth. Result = 7.3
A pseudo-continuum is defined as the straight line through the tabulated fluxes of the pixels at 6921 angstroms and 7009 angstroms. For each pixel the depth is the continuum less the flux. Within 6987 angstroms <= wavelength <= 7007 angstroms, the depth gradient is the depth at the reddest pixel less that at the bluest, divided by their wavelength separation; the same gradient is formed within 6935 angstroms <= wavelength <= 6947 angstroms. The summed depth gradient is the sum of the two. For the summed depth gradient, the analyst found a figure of 0.028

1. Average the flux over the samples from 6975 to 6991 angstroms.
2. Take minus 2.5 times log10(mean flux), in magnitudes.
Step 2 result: -1.95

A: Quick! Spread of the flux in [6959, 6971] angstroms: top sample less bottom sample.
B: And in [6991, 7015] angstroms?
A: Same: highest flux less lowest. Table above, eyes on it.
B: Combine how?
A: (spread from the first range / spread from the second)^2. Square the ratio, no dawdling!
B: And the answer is 1.5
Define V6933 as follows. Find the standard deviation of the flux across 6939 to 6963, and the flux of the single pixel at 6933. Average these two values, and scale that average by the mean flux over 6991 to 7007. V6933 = 19.2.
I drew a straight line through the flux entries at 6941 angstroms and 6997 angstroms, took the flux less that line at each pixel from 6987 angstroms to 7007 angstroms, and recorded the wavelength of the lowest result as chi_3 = 7001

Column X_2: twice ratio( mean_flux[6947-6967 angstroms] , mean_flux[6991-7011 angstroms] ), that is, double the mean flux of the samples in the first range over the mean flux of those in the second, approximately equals 2.05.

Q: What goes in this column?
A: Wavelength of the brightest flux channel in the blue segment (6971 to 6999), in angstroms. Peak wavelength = 6993 angstroms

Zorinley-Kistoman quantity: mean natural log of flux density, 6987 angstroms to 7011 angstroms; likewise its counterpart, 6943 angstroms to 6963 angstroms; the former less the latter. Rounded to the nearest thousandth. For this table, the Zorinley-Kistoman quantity -0.018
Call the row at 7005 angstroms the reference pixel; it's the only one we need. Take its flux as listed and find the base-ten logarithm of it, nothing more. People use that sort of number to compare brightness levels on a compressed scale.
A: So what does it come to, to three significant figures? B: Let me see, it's 0.793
